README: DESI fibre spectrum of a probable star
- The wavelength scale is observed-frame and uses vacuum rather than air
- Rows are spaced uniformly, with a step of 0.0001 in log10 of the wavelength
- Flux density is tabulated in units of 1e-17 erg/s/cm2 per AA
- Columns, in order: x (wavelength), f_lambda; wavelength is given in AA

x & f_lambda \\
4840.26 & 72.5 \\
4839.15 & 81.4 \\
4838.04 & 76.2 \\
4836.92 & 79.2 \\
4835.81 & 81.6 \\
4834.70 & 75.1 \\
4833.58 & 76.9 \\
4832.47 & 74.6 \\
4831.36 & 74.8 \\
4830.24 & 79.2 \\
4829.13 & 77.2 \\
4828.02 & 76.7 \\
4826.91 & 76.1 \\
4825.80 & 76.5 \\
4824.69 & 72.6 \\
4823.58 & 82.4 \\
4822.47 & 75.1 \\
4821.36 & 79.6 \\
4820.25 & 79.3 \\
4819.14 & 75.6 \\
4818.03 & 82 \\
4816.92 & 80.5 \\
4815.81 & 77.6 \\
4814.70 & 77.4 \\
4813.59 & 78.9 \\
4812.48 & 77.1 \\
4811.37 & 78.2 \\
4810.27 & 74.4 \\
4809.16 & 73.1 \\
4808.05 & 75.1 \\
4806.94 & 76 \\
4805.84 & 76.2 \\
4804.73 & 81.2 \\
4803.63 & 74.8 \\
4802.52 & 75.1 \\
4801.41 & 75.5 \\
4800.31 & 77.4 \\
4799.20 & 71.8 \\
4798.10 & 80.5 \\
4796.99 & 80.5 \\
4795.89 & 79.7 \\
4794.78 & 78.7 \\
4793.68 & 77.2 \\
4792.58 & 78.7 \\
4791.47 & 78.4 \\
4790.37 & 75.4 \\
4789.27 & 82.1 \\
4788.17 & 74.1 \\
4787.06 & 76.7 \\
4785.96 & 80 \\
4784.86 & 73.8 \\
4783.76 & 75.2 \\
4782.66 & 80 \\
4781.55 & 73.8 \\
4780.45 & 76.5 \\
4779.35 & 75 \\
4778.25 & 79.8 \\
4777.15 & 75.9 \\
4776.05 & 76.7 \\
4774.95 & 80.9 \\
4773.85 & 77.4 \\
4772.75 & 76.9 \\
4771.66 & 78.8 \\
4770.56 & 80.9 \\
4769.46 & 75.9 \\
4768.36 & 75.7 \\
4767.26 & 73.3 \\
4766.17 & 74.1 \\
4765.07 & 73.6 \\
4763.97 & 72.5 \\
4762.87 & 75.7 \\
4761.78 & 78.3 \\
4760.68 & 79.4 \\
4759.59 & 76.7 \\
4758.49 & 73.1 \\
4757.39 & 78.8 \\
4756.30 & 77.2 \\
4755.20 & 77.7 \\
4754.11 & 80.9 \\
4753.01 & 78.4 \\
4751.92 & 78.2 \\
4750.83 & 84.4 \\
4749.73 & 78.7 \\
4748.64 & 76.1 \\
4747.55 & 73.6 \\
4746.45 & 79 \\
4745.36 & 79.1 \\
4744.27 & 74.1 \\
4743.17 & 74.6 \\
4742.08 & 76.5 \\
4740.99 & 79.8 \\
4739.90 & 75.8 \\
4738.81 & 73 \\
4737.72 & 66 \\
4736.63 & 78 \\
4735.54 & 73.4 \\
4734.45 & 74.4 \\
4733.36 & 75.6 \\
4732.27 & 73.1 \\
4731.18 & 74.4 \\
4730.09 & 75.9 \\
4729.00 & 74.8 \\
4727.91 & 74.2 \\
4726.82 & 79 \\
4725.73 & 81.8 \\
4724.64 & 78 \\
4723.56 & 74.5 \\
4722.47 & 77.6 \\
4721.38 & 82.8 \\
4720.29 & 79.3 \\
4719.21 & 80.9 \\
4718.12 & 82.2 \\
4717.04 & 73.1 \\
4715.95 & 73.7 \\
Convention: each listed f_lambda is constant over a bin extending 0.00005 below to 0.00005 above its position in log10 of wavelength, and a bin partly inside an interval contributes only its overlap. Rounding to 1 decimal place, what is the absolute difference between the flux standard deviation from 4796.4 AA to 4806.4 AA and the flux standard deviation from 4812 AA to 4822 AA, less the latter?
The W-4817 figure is -0.7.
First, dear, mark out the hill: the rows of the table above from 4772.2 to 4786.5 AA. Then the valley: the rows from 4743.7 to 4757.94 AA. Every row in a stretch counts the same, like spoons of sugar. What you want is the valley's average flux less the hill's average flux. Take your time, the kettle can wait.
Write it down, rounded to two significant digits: 1.1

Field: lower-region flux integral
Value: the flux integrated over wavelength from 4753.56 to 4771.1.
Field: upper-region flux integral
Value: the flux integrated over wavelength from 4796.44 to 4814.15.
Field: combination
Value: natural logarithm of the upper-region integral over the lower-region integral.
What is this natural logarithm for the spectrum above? 0.011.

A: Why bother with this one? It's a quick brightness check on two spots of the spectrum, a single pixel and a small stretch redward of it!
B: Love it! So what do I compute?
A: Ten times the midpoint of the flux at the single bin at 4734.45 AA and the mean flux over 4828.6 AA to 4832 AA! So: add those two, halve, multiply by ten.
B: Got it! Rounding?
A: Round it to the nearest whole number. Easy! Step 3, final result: 757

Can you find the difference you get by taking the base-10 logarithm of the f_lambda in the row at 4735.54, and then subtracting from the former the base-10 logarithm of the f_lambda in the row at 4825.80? -0.02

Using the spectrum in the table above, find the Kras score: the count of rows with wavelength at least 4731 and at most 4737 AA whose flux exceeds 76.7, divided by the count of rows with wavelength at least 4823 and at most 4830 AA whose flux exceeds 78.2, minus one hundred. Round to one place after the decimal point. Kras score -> -99.0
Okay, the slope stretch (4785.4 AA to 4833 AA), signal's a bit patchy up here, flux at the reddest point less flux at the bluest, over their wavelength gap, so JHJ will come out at -0.1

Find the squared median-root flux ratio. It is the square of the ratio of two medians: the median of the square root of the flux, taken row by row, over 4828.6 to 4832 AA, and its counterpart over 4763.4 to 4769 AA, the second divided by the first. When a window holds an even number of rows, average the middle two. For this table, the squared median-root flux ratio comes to 0.95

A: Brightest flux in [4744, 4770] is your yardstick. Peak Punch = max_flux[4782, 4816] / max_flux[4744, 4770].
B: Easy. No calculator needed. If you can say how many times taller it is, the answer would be 0.97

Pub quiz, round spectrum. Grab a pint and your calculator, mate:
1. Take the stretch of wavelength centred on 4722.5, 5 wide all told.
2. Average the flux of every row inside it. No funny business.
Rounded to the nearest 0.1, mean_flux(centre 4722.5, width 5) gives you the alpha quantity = 78.4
